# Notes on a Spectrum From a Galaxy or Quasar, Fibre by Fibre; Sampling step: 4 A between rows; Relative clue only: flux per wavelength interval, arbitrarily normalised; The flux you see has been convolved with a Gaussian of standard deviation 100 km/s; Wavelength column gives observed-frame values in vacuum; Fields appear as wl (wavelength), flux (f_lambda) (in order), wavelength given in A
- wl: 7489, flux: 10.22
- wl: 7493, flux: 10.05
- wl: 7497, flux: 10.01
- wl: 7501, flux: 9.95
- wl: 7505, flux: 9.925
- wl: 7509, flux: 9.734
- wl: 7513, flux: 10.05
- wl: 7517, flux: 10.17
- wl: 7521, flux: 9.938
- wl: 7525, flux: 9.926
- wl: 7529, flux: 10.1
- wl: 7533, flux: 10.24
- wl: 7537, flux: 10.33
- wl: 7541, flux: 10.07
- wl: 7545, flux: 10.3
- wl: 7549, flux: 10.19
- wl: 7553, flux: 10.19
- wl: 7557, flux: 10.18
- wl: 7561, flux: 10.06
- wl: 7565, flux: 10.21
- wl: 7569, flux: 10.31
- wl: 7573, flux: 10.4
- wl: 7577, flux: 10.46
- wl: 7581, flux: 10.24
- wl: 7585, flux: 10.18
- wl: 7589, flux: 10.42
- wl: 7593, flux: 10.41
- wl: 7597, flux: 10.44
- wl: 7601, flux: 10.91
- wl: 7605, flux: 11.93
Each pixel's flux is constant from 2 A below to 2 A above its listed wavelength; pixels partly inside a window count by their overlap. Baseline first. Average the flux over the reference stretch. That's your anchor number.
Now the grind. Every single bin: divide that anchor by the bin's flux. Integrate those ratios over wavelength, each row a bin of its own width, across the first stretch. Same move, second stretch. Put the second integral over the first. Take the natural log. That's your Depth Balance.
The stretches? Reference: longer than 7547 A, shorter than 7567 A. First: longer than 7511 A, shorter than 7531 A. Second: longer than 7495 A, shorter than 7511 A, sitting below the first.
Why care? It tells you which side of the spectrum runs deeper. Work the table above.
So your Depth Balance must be -0.2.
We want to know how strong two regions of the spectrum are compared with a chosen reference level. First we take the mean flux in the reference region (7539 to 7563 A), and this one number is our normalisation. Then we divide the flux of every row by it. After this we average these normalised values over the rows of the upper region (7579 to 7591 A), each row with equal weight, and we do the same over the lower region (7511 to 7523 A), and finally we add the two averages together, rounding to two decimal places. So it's 2.00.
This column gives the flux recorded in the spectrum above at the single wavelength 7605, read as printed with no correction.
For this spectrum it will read 11.93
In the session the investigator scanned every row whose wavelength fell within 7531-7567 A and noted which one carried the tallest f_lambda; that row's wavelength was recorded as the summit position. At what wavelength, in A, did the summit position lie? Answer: 7537 A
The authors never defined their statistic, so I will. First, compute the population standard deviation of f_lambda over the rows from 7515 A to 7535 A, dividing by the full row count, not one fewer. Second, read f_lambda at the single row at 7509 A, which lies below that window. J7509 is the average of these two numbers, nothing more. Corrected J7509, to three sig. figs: 4.93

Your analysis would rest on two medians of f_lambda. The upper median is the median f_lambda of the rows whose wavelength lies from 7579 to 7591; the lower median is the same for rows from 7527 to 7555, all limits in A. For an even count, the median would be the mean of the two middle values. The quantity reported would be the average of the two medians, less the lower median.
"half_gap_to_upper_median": 0.025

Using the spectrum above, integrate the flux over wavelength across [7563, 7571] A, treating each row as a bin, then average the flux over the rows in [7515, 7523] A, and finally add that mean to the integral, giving 92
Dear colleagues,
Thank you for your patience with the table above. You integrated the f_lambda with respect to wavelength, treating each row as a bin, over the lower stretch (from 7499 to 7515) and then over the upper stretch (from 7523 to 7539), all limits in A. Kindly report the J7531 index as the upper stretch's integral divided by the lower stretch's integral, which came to 1.024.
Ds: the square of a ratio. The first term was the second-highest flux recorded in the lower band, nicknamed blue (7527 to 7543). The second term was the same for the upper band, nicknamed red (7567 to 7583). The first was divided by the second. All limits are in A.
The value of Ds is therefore 0.97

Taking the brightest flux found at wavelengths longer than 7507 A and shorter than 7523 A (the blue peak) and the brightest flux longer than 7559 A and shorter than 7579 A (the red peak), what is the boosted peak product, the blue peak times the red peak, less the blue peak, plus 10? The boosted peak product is 106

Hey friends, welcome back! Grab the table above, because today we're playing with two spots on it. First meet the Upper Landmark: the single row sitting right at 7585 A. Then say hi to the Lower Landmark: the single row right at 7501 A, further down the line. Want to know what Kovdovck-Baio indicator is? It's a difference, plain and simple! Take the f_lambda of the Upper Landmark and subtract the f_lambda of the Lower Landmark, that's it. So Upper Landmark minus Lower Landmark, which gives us 0.23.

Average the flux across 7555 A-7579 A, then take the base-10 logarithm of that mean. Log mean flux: 1.01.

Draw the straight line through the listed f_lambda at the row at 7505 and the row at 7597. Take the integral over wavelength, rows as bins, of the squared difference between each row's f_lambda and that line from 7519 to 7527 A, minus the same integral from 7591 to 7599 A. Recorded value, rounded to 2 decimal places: 0.07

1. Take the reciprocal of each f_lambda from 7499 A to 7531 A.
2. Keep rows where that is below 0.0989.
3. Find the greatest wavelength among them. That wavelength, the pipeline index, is 7517 A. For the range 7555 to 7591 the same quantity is 7589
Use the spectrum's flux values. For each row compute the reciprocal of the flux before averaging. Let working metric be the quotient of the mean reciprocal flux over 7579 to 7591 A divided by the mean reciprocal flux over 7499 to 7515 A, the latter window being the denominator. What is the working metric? 0.96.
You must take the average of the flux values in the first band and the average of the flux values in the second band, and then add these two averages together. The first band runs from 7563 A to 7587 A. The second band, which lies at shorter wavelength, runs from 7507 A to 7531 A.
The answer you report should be 20.29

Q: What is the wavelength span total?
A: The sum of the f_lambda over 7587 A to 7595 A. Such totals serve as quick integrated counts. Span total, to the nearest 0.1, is 20.8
